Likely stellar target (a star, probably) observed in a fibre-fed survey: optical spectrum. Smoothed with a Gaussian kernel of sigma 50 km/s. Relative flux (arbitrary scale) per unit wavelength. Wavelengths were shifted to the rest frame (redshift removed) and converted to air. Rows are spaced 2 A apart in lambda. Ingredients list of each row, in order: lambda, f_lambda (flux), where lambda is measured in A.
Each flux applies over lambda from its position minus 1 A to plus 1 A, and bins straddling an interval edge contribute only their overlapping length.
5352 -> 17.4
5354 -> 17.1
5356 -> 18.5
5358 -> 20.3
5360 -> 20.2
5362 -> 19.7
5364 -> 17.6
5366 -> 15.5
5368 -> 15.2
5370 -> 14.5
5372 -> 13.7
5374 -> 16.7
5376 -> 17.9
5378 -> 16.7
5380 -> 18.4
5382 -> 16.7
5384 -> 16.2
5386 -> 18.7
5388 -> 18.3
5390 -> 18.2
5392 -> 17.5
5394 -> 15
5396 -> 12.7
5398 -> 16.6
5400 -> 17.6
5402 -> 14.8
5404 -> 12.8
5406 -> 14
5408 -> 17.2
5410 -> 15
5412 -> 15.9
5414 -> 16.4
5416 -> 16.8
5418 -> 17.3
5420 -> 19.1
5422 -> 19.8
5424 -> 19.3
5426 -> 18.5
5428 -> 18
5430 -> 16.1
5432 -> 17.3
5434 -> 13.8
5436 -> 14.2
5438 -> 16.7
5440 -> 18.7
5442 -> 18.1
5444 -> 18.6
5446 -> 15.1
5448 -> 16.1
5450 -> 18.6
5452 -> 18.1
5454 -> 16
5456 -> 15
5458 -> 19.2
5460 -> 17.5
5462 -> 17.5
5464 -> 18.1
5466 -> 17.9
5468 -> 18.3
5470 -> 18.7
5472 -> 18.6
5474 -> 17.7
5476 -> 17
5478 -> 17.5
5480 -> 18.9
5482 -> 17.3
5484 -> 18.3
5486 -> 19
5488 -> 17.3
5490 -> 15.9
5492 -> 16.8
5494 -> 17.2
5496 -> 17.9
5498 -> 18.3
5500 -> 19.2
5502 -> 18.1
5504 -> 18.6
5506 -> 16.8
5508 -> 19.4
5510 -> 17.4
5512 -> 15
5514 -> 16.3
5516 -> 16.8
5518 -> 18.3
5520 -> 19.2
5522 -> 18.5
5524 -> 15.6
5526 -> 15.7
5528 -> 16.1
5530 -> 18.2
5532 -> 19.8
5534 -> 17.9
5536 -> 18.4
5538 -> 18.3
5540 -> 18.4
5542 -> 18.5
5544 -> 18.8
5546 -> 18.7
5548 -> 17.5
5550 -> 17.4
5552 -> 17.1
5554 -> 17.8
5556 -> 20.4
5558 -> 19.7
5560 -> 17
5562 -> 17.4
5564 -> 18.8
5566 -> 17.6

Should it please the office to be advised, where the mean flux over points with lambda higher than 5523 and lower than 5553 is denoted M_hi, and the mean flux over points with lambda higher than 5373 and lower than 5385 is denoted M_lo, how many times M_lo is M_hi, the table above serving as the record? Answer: 1.04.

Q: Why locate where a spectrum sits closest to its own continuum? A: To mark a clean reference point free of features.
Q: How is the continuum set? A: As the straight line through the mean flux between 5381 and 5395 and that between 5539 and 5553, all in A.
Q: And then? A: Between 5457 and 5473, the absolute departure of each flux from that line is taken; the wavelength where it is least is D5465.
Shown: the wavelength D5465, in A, 5460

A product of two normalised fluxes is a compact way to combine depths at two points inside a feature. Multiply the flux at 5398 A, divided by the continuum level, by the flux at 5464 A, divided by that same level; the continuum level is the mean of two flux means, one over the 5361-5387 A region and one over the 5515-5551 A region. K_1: 1.00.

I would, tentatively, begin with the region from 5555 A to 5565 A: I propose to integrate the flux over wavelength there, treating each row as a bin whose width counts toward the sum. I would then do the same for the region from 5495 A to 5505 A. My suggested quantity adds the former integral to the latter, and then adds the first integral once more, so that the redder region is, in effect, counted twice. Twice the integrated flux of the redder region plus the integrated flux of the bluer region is 557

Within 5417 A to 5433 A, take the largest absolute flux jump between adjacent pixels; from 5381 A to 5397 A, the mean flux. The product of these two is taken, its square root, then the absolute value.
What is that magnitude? 5.6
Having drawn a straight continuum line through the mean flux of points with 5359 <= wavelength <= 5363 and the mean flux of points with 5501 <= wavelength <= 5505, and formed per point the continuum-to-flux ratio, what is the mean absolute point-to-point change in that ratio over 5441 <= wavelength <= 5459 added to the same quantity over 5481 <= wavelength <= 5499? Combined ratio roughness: 0.18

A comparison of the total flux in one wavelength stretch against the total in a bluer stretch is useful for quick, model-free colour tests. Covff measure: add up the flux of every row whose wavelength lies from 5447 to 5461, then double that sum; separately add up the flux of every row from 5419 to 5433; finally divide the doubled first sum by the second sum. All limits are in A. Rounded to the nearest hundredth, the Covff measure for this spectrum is 1.88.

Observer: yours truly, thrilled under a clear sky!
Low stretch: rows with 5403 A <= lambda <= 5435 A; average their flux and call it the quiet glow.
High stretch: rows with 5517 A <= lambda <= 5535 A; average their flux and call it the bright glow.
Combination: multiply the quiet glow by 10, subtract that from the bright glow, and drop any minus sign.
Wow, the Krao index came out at 149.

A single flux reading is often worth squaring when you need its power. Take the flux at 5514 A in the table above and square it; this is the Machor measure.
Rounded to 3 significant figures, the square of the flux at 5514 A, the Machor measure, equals 266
